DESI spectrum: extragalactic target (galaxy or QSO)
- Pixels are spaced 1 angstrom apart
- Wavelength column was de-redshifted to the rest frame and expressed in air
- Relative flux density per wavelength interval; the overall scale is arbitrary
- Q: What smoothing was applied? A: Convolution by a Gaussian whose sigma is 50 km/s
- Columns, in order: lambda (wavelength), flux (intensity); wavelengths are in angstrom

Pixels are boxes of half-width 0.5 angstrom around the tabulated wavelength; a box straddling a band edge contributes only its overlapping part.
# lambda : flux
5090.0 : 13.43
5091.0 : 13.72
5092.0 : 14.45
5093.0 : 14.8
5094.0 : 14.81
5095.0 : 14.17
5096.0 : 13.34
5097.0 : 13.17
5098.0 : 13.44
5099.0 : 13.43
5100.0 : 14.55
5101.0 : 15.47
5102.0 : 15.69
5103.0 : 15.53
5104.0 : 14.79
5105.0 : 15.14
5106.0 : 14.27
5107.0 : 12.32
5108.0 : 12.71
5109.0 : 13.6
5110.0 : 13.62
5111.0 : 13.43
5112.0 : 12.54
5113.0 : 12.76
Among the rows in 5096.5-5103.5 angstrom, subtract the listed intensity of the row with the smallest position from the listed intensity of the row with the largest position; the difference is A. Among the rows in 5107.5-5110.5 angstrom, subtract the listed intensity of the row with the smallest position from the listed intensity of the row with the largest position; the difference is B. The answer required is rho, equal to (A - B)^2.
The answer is 2.1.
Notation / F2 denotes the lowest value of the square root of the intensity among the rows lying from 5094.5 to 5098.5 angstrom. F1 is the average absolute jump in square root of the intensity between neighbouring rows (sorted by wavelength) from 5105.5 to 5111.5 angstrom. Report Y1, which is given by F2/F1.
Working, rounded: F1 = 0.095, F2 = 3.63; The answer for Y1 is 38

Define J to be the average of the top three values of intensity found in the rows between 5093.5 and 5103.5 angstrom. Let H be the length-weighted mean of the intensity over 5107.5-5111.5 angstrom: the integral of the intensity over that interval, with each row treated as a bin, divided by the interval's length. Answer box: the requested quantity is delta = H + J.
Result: 28.9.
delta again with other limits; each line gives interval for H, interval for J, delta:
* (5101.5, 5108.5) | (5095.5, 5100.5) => 28.2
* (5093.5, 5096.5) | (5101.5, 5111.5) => 29.6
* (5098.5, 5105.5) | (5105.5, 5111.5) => 28.8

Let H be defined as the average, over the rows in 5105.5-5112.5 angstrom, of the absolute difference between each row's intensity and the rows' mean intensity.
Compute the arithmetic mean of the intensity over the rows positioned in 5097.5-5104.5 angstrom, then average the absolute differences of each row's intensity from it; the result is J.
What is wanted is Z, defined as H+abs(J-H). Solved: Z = 0.77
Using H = 0.59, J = 0.77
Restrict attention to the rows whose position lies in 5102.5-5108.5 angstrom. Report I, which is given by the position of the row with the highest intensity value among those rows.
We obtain 5103.0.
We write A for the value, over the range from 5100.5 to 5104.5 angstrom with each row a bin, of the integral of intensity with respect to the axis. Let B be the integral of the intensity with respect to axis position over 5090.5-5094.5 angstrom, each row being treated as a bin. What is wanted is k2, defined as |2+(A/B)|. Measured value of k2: 3.06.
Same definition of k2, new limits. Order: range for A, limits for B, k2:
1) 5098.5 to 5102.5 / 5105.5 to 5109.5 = 3.12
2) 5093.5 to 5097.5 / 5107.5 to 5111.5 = 3.04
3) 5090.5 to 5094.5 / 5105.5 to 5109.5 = 3.09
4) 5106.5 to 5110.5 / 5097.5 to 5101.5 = 2.92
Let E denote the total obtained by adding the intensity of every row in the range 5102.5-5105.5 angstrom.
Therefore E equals 45.5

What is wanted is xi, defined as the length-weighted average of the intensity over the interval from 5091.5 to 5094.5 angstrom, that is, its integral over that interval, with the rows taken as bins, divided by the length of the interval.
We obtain 14.7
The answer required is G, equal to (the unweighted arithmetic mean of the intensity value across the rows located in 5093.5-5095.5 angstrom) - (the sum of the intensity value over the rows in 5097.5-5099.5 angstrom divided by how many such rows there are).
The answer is 1.1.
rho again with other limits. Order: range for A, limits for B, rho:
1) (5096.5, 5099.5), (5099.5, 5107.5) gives 6.2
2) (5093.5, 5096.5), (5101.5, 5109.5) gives 0.4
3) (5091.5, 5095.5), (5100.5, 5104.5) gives 0.2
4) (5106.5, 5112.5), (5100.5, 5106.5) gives 2.0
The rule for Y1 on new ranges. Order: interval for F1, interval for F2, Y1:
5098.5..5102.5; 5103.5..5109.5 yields 36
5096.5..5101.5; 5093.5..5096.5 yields 48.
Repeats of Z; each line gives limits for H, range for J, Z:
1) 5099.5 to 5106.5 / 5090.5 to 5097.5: 0.56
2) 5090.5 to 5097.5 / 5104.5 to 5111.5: 0.66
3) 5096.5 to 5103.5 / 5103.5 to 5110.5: 1.10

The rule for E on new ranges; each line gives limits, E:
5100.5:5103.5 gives 46.7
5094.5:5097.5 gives 40.7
